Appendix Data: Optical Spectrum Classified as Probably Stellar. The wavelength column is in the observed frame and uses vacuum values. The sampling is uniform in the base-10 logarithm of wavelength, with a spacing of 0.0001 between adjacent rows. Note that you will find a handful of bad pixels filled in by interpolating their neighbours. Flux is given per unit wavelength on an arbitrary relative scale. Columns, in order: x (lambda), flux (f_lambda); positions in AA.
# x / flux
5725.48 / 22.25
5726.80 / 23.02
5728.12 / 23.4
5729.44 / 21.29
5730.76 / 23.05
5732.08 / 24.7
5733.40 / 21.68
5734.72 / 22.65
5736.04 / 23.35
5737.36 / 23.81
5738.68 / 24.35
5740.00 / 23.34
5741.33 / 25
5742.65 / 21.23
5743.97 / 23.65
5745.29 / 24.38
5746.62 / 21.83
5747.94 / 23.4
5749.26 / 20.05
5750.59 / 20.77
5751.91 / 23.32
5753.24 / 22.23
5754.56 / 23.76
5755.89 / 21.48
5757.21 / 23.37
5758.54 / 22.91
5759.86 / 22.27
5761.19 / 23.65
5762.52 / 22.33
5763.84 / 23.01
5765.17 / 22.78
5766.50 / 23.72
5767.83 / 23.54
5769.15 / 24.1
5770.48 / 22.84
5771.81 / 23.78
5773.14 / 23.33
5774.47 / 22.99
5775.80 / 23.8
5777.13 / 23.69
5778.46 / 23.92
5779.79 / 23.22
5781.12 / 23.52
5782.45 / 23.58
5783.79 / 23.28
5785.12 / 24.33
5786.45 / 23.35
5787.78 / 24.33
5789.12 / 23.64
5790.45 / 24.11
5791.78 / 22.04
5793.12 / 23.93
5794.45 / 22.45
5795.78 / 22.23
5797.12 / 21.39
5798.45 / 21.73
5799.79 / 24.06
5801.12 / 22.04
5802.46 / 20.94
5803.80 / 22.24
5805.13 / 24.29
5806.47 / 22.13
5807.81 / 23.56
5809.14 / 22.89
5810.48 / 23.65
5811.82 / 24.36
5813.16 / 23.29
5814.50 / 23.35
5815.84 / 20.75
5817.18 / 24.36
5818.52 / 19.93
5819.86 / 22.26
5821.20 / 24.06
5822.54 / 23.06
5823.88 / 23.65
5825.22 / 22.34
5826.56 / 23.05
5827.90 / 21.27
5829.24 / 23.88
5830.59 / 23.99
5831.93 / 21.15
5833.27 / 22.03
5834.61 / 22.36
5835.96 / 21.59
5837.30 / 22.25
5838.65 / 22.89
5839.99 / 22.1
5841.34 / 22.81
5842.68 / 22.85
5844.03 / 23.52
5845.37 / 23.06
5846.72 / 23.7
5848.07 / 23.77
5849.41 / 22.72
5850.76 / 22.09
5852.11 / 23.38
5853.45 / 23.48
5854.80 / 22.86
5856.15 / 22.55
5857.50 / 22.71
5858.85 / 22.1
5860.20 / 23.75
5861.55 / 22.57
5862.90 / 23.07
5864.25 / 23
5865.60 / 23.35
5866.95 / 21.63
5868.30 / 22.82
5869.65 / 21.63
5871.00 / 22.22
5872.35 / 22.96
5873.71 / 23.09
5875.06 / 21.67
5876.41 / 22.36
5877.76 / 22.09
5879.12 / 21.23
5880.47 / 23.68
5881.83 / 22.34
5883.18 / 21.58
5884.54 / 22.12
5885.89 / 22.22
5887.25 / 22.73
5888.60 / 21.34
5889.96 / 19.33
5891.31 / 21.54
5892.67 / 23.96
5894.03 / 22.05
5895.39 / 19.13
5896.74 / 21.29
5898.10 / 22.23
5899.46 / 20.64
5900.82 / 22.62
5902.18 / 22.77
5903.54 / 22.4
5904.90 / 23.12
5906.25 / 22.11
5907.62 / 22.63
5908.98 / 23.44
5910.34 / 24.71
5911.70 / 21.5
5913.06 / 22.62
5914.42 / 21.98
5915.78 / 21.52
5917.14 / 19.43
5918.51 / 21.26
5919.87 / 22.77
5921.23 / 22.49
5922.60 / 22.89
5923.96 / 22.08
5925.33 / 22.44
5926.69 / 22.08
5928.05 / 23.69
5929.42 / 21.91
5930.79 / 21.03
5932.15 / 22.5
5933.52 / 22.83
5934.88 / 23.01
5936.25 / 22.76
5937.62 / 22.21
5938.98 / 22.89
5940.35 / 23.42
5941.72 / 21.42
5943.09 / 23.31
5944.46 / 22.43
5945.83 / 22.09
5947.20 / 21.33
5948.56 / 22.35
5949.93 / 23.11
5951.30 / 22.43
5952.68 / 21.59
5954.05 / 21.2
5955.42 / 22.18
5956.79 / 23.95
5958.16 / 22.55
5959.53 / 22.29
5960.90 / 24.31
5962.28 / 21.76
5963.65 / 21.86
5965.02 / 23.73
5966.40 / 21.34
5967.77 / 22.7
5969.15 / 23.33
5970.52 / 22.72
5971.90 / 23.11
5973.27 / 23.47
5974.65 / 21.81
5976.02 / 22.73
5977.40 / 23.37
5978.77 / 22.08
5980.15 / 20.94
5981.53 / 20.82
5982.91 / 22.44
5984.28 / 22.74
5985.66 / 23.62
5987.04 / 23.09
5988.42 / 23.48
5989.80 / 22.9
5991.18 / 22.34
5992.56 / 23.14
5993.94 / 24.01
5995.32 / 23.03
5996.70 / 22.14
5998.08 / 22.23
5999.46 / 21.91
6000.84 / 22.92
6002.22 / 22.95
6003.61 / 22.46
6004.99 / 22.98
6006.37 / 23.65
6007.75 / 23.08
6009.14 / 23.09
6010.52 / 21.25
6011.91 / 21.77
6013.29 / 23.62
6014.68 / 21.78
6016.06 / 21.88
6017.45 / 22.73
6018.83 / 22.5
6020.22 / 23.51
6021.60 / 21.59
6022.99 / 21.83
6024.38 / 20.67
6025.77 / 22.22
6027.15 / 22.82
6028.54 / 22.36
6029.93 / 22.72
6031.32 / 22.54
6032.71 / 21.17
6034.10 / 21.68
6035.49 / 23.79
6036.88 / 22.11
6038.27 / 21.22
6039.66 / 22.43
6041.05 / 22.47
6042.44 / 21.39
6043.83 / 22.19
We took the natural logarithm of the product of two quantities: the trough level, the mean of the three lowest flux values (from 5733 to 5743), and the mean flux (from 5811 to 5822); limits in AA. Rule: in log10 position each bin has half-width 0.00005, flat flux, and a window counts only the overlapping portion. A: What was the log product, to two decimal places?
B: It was 6.21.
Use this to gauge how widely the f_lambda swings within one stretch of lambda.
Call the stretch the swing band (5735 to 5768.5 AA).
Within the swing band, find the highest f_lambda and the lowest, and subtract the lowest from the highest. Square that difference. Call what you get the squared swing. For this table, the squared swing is 25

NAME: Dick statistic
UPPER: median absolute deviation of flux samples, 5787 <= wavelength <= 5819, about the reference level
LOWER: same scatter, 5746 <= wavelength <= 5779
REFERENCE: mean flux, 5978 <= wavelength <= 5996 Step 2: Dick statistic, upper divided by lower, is 1.2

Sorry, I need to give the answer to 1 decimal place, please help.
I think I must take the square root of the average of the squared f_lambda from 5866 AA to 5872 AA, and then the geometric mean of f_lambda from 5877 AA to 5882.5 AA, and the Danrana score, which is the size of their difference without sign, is 0.2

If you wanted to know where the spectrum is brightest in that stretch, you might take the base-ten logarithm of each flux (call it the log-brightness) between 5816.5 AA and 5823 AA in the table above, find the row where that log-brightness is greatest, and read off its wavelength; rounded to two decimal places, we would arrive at 5817.18 AA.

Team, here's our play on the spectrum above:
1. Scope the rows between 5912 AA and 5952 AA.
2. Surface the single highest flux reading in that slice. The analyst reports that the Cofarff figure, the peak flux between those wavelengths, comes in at 23.69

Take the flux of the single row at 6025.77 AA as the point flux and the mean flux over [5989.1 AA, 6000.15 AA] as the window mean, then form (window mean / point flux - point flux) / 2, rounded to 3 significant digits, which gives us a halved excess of -10.6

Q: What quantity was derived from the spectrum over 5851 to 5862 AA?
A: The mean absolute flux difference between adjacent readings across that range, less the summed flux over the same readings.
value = -182.7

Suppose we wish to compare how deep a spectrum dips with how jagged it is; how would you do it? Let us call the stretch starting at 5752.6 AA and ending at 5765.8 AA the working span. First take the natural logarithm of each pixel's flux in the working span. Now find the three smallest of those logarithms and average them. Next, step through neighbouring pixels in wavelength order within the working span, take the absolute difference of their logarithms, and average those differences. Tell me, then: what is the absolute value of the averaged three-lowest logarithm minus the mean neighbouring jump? 3.04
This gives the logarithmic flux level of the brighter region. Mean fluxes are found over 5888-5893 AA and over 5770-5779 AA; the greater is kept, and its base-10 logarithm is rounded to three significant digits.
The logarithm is 1.37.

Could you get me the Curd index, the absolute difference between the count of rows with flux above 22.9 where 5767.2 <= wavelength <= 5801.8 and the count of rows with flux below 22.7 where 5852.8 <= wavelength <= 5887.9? 5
